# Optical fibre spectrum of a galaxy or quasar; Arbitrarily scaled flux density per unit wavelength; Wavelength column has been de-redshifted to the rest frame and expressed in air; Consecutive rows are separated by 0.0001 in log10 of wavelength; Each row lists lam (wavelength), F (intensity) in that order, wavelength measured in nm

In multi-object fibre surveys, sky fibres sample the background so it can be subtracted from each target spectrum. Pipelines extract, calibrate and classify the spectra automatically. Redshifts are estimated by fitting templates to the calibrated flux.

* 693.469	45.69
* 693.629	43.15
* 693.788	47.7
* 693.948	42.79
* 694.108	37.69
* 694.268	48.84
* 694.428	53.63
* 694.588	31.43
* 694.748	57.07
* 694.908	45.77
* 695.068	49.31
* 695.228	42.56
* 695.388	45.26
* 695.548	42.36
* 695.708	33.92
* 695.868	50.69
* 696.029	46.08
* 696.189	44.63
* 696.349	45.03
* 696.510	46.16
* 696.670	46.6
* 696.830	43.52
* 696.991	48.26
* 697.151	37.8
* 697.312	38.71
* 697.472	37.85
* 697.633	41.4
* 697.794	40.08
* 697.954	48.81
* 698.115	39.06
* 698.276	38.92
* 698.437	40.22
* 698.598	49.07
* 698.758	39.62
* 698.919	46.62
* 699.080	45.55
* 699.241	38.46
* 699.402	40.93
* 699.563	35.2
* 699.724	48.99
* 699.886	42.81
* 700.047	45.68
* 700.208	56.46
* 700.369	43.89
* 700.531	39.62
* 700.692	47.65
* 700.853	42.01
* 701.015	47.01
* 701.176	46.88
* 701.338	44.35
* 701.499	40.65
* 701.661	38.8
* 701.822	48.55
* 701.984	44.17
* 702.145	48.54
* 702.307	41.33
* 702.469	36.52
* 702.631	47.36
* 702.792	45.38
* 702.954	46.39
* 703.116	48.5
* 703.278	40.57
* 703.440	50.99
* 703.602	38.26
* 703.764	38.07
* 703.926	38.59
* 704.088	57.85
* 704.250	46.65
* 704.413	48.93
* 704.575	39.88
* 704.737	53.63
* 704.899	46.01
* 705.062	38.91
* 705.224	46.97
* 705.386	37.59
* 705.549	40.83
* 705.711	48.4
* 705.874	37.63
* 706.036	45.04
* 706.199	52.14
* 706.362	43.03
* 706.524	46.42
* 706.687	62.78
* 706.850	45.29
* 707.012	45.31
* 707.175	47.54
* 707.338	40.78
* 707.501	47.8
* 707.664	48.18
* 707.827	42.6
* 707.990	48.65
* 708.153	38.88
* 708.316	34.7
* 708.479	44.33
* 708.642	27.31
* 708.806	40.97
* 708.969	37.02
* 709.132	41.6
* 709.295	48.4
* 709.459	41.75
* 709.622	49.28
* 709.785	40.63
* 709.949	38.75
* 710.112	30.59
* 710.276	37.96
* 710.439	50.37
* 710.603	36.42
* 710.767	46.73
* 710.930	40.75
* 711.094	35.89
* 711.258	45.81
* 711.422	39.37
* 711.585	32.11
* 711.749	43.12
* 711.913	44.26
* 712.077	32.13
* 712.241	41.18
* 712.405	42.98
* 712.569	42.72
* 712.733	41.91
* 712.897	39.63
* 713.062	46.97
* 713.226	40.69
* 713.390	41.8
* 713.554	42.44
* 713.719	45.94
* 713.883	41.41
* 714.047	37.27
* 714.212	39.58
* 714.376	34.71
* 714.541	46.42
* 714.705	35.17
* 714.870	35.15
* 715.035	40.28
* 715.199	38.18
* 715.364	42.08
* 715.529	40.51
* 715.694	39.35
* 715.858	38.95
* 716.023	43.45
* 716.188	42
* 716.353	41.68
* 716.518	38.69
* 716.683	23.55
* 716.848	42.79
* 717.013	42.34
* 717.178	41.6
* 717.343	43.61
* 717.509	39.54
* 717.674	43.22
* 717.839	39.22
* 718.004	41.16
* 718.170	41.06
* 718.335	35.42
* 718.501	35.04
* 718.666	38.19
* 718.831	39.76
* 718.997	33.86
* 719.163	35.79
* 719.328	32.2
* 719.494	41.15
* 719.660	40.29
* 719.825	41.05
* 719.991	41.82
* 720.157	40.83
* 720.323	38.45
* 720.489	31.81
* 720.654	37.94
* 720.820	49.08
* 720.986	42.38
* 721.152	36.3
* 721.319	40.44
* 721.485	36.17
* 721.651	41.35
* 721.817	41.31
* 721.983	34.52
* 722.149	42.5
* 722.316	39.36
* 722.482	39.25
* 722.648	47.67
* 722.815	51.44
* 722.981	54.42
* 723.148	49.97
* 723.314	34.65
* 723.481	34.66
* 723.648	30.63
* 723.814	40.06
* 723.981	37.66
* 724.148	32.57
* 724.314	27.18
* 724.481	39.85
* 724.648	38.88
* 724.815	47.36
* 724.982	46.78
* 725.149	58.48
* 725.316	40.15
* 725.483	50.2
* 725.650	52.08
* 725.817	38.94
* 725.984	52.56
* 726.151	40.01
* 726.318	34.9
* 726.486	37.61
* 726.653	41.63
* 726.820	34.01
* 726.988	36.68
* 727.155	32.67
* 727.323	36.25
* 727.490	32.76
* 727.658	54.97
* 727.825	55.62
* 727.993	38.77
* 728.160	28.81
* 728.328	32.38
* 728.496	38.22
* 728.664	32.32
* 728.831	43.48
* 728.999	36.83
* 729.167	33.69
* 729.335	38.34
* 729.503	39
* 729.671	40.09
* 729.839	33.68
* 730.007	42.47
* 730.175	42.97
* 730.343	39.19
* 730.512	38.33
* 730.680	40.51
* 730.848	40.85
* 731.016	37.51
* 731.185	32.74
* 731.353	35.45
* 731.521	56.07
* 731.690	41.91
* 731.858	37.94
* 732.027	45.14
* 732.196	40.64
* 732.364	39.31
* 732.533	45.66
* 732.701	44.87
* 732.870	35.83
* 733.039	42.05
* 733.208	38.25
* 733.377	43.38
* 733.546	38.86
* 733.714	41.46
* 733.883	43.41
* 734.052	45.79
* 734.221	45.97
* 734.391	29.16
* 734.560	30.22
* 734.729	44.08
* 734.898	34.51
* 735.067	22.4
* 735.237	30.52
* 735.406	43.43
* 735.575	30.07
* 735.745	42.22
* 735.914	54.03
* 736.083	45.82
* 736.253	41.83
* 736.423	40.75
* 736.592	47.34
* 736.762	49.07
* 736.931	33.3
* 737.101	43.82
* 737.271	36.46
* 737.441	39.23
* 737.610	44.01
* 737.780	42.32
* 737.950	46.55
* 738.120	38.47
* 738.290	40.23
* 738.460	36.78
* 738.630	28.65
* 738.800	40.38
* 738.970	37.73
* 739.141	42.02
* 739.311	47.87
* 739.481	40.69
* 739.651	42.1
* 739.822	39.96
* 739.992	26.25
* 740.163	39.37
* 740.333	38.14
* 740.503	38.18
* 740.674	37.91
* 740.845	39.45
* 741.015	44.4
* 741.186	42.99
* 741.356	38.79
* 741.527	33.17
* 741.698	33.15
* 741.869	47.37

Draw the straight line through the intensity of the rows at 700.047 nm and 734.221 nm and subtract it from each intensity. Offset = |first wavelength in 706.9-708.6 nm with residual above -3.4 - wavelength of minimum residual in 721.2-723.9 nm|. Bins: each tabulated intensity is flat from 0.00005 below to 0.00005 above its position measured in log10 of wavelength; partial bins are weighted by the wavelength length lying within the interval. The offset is 16.64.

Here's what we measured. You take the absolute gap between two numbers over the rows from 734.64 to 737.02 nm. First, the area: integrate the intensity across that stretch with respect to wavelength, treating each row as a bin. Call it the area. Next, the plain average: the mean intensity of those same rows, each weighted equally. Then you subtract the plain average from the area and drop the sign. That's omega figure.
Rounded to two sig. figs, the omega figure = 55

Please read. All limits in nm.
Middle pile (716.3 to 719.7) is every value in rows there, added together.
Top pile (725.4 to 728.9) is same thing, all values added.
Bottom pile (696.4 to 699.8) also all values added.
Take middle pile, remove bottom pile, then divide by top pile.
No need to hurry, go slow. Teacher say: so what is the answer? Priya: -0.10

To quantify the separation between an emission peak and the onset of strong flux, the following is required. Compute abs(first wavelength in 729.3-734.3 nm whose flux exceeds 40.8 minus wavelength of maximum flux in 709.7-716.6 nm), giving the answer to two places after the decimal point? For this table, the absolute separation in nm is 19.57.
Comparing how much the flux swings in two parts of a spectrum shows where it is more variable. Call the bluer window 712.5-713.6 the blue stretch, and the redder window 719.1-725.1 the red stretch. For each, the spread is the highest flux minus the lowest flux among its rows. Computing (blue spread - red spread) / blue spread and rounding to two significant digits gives -2.7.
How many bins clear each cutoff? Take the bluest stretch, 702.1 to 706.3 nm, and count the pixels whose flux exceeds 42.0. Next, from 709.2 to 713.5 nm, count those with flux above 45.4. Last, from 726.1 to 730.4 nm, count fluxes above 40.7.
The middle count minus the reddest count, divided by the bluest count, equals 0.00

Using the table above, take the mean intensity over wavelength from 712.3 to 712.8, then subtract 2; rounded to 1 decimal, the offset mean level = 40.5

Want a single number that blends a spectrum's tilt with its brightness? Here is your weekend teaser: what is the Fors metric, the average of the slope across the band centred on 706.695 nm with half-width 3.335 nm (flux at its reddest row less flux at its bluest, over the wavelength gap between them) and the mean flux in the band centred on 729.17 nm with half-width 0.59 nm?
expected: 18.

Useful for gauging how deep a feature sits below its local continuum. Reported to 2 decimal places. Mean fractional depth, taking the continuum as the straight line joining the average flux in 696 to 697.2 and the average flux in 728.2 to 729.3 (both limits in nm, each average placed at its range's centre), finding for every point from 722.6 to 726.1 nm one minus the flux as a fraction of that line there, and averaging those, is -0.16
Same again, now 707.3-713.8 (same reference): -0.01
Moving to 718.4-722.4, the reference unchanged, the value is -0.01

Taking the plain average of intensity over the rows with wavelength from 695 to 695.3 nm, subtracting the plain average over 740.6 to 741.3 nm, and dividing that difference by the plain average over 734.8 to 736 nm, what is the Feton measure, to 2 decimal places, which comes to 0.13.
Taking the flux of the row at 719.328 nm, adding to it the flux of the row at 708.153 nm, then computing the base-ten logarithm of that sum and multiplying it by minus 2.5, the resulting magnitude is -4.63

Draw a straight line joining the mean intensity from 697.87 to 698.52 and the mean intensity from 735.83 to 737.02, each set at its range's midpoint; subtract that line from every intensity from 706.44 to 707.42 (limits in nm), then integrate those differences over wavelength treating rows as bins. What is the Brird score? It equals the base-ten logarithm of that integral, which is 0.74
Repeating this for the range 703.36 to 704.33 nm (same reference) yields 0.45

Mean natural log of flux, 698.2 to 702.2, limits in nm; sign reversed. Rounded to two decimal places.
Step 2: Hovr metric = -3.78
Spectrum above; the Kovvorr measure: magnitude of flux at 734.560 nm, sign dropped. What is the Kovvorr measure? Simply 30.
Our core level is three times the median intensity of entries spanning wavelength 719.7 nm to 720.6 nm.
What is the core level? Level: 122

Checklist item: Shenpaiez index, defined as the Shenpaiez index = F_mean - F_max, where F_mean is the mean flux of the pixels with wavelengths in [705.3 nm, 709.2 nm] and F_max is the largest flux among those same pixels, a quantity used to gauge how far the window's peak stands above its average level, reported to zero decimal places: -19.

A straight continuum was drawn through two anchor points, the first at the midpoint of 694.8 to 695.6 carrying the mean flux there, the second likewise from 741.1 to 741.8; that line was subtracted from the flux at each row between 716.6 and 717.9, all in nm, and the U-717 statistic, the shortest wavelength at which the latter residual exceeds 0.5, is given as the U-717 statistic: 716.848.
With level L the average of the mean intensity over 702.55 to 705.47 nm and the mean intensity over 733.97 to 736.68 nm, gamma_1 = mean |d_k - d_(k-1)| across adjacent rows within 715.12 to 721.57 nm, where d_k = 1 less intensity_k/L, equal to 0.09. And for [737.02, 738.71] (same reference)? 0.11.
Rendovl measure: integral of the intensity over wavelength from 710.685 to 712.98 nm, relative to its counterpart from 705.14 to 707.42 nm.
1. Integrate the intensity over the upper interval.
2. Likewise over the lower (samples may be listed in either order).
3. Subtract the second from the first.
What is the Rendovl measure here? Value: -11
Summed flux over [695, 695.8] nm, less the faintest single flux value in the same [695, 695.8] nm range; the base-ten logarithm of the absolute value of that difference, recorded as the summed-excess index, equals 2.25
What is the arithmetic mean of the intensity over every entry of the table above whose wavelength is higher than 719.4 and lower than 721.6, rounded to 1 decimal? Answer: 39.8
